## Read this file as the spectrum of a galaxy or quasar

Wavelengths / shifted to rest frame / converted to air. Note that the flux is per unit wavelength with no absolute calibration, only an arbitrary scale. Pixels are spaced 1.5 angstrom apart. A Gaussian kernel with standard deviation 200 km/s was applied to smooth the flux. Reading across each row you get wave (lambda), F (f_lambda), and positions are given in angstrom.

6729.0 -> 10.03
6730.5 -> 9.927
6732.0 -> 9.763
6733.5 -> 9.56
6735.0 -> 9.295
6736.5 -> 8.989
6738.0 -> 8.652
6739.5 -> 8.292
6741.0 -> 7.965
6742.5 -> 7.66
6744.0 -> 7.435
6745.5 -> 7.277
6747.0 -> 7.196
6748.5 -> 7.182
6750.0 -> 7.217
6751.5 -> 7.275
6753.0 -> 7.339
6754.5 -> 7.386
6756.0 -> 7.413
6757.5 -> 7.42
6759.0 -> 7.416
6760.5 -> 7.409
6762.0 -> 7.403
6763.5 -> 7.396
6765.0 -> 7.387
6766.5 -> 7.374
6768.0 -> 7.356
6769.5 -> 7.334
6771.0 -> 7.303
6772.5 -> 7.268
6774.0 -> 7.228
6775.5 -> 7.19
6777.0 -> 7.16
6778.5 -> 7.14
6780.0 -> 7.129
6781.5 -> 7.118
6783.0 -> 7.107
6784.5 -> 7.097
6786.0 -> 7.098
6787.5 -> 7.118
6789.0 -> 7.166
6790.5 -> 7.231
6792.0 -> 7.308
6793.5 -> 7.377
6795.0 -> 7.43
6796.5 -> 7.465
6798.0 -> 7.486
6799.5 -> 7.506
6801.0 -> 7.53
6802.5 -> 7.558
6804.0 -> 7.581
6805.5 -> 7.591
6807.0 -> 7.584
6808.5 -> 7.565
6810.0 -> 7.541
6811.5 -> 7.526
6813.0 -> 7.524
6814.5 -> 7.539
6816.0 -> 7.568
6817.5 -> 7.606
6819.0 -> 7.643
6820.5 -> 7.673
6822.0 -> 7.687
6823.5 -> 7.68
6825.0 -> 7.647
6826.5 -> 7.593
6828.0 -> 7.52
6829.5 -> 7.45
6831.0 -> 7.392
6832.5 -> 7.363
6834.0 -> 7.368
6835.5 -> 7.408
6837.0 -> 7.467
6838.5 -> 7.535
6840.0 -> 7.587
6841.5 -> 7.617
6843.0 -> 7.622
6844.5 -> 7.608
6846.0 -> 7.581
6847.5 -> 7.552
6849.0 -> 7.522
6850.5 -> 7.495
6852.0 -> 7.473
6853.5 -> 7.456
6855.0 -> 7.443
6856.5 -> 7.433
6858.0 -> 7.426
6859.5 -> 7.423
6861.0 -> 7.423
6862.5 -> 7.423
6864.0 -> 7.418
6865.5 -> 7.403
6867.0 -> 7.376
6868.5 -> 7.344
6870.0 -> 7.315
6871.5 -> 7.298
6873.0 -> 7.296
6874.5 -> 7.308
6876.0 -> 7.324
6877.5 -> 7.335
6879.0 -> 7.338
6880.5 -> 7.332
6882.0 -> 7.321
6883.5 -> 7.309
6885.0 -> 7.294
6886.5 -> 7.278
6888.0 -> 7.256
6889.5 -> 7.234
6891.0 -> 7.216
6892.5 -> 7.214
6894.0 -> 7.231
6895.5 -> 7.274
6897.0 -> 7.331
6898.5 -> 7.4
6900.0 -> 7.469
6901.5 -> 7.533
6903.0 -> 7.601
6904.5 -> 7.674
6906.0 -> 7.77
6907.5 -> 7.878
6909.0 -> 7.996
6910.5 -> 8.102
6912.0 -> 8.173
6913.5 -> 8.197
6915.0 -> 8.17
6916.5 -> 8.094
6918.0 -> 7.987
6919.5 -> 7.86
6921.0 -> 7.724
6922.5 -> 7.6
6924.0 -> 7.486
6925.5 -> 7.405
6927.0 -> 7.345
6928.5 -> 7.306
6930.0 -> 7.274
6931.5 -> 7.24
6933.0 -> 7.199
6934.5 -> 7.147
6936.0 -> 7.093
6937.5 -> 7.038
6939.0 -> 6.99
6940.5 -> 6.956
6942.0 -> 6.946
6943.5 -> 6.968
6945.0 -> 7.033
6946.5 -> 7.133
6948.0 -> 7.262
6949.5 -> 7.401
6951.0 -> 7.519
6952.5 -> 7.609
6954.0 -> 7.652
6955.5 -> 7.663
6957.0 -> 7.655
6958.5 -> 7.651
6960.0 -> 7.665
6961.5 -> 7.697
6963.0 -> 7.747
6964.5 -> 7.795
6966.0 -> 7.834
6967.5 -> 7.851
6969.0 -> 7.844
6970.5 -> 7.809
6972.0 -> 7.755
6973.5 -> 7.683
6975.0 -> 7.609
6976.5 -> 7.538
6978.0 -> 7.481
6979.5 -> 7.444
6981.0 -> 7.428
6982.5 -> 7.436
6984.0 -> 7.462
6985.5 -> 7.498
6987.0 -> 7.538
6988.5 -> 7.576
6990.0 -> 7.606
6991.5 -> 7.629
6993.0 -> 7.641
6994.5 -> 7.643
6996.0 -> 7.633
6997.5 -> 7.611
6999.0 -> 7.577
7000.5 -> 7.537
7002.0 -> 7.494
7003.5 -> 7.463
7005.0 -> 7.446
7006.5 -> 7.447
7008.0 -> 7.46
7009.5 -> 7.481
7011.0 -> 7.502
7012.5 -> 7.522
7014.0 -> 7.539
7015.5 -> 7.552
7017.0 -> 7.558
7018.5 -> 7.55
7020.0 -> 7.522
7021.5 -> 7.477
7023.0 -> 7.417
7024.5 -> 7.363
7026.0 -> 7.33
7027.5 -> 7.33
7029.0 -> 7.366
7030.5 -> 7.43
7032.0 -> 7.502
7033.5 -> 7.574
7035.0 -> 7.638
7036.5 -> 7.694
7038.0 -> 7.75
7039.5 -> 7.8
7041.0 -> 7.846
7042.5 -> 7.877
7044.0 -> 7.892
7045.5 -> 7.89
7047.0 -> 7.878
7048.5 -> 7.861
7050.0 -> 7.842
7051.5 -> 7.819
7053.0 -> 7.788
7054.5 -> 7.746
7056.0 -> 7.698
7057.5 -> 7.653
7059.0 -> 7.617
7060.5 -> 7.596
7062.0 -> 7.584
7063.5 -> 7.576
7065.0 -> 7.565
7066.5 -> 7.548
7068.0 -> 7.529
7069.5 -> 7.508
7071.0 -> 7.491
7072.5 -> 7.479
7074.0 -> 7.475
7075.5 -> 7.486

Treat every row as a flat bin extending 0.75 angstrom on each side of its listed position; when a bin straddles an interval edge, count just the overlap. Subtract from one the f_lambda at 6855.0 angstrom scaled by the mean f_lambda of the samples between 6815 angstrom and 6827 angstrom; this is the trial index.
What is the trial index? 0.025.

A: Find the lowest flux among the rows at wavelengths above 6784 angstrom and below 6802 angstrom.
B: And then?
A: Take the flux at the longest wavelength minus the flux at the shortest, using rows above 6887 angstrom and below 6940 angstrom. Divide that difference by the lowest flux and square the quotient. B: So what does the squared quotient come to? 0.0014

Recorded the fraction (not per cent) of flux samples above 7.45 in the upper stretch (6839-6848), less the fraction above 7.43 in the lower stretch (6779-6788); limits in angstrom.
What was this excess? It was 1.0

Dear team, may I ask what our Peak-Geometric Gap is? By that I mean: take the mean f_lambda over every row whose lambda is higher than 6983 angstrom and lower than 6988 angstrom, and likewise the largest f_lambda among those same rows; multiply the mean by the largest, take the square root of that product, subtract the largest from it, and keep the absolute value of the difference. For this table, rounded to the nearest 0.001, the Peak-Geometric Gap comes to 0.019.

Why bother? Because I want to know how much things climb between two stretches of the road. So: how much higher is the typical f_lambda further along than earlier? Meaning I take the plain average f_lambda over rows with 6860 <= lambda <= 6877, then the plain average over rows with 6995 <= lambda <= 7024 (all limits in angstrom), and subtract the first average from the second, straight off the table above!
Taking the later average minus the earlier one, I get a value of 0.16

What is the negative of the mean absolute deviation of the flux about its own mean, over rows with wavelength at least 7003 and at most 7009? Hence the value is -0.01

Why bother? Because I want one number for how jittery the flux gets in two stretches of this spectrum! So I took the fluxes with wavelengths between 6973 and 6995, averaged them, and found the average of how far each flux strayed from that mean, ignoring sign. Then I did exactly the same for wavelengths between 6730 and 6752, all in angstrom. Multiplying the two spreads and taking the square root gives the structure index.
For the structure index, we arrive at 0.26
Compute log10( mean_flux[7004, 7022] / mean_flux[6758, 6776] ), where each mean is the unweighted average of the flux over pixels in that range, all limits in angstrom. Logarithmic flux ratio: 0.010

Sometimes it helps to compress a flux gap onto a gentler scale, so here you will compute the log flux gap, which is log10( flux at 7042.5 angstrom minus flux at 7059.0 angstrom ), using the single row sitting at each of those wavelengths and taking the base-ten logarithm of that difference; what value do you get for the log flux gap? -0.59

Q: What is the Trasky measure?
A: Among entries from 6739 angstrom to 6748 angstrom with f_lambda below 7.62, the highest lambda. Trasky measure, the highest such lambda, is 6747.0 angstrom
